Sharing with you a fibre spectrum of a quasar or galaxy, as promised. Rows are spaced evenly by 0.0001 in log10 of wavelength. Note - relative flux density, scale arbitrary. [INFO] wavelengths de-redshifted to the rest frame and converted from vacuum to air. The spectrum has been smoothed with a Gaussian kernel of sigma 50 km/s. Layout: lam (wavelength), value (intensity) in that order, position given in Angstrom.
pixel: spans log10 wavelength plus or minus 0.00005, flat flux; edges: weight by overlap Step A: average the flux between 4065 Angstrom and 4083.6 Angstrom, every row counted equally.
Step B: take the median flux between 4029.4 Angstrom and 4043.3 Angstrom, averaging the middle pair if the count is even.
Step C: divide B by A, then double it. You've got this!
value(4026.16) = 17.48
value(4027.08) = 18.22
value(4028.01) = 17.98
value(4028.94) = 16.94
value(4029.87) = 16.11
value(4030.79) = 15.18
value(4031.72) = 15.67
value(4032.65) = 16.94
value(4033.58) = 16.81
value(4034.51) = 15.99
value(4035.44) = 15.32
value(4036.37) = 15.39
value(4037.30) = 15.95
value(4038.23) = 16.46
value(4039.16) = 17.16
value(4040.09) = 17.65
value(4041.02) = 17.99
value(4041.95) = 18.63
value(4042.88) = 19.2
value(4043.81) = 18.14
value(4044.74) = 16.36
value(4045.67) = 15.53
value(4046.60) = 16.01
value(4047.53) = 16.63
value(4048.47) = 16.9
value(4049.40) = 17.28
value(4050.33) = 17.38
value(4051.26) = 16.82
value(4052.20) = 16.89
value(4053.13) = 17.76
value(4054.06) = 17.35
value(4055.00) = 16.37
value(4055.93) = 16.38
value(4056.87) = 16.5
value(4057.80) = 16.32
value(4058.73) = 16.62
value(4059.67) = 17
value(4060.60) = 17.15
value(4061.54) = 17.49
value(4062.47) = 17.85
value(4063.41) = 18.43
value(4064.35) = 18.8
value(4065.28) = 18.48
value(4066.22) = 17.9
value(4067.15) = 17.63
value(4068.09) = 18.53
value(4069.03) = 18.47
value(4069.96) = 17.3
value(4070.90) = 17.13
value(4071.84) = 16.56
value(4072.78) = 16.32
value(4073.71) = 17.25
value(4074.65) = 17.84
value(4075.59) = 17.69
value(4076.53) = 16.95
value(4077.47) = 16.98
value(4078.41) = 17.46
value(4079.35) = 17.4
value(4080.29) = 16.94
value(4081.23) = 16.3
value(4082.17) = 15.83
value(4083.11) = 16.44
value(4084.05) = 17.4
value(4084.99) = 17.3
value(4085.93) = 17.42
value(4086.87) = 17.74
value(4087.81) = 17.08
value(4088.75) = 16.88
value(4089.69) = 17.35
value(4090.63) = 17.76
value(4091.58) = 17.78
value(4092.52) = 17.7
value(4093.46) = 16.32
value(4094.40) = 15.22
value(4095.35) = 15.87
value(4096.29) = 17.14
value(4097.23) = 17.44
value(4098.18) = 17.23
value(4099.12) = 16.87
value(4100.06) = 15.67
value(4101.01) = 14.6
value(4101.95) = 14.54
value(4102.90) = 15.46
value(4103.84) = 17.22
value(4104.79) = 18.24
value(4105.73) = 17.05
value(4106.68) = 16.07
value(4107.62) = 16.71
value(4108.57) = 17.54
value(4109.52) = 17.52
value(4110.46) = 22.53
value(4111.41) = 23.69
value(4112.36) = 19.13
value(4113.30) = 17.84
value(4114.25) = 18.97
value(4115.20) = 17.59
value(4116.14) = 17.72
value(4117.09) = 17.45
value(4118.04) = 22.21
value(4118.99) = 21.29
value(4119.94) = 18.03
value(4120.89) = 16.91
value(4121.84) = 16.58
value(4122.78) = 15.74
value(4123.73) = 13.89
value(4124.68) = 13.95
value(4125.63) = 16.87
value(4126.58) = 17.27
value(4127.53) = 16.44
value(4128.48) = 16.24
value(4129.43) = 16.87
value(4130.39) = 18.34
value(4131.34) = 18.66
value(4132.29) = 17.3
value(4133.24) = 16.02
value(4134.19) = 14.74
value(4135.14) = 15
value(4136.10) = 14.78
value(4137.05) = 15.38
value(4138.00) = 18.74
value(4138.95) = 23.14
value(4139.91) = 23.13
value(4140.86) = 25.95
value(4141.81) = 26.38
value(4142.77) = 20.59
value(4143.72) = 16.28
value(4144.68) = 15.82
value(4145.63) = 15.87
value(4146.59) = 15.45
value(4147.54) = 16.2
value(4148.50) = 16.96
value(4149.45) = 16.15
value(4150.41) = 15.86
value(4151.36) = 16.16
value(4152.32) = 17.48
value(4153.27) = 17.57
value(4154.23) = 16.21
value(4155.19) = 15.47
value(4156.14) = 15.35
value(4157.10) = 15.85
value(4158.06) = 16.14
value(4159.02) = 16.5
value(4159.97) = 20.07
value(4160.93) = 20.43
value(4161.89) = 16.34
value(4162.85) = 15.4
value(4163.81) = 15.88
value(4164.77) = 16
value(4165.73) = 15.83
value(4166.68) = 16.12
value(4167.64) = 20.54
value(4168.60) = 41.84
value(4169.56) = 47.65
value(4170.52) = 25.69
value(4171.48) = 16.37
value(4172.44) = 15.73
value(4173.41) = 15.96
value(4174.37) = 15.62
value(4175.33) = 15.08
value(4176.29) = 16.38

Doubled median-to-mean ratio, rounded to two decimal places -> 1.91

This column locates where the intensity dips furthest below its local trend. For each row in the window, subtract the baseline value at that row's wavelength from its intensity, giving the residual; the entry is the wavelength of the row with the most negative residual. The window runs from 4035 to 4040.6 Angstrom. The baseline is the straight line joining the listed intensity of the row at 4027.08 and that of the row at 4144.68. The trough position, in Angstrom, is 4035.44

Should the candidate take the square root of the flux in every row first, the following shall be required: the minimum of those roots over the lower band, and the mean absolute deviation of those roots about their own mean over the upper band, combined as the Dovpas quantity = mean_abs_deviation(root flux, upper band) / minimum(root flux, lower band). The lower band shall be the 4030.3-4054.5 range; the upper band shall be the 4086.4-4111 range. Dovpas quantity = 0.030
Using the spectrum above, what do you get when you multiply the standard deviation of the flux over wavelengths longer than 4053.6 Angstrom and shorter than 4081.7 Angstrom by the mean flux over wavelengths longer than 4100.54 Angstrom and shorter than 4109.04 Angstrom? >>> 12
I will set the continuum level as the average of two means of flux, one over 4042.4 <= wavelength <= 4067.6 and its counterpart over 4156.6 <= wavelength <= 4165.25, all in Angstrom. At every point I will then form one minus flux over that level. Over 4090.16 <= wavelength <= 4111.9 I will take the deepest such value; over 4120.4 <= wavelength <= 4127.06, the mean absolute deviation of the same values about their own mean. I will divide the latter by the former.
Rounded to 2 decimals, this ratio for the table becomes 0.46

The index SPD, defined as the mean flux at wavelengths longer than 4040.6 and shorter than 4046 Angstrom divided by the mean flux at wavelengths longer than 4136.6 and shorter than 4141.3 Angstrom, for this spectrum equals 0.83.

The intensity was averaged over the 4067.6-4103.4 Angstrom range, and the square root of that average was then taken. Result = 4.11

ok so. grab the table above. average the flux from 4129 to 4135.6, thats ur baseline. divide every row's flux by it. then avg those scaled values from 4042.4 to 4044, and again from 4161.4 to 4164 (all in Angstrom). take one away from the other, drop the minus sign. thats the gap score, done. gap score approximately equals 0.17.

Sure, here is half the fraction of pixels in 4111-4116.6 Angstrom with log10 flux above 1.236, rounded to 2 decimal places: 0.50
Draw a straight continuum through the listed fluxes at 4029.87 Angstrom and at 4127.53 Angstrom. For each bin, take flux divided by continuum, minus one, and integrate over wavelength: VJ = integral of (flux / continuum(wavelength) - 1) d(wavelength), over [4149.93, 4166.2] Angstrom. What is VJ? 0.1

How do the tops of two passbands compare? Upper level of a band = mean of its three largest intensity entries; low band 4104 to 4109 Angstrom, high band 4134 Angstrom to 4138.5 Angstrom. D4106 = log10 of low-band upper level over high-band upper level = 0.032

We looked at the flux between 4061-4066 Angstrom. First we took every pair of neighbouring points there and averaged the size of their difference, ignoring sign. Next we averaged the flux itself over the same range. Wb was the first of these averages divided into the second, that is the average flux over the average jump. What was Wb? 45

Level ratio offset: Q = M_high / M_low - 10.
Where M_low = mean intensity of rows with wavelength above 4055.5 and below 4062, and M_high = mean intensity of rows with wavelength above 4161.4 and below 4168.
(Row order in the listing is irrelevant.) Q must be -9.01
